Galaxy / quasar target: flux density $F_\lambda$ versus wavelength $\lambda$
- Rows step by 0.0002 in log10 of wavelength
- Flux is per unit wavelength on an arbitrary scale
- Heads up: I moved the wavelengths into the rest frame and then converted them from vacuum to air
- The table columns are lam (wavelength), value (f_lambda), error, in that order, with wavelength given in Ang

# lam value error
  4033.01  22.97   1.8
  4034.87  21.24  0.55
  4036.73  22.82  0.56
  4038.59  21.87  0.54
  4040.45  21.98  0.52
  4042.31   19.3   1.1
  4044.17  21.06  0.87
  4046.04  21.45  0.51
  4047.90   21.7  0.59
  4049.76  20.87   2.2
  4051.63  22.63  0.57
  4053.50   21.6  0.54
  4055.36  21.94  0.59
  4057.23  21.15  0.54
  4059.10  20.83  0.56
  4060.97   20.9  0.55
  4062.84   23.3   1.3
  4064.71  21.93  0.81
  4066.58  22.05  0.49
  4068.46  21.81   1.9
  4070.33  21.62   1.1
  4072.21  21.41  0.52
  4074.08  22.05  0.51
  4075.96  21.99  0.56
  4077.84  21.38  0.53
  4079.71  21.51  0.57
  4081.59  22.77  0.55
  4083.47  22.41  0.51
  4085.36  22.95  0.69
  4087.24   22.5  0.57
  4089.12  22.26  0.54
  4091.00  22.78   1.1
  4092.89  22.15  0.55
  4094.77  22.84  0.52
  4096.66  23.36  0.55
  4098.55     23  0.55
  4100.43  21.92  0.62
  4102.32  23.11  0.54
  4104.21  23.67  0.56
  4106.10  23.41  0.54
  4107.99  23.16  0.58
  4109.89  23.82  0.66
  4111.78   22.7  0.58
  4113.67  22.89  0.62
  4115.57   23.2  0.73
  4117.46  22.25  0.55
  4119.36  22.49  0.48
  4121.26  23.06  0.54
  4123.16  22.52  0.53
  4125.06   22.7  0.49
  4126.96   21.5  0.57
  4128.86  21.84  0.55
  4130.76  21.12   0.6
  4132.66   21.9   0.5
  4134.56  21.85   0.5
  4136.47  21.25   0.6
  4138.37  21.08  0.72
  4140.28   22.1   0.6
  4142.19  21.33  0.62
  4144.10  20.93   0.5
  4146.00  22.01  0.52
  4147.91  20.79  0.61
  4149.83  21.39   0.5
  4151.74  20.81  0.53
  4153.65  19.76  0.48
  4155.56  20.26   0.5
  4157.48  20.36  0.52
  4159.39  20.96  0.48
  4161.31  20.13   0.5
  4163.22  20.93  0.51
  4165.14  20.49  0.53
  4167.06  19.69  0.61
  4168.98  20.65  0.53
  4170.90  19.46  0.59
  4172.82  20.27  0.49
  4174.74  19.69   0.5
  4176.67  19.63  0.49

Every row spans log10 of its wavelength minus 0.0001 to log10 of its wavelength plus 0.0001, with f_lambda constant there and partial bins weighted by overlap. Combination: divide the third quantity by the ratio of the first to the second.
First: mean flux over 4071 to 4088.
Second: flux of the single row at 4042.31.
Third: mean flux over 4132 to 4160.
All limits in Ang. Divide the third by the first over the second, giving 18.4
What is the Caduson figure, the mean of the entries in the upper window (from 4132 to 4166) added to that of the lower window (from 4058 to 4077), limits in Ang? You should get 42.8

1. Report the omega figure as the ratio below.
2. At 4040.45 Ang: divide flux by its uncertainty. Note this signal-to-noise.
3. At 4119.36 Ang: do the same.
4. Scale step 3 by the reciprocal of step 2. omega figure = 1.11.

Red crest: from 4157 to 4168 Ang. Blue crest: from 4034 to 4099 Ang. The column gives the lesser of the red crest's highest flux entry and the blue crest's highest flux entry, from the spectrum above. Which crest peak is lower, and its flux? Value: 21.0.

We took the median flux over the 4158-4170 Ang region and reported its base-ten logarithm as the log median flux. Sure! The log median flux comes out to 1.31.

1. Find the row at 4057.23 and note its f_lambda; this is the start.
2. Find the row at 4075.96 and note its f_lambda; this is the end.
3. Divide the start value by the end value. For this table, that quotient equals 0.96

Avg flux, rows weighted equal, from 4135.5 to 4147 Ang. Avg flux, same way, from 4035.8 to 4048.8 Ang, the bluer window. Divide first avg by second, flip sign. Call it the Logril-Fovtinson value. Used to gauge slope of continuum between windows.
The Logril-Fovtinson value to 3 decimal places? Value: -1.000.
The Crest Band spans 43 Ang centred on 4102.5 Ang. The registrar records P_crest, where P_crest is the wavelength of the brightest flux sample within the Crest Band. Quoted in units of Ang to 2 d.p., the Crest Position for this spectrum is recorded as 4109.89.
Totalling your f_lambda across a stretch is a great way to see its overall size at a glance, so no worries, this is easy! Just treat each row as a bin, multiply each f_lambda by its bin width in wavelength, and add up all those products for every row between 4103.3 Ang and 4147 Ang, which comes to 974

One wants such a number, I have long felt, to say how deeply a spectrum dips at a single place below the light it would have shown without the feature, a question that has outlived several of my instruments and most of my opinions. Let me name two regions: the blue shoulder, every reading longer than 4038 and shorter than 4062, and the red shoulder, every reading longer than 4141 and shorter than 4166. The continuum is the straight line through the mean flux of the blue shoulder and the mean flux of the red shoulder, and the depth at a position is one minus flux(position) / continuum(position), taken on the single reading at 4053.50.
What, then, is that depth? -0.014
